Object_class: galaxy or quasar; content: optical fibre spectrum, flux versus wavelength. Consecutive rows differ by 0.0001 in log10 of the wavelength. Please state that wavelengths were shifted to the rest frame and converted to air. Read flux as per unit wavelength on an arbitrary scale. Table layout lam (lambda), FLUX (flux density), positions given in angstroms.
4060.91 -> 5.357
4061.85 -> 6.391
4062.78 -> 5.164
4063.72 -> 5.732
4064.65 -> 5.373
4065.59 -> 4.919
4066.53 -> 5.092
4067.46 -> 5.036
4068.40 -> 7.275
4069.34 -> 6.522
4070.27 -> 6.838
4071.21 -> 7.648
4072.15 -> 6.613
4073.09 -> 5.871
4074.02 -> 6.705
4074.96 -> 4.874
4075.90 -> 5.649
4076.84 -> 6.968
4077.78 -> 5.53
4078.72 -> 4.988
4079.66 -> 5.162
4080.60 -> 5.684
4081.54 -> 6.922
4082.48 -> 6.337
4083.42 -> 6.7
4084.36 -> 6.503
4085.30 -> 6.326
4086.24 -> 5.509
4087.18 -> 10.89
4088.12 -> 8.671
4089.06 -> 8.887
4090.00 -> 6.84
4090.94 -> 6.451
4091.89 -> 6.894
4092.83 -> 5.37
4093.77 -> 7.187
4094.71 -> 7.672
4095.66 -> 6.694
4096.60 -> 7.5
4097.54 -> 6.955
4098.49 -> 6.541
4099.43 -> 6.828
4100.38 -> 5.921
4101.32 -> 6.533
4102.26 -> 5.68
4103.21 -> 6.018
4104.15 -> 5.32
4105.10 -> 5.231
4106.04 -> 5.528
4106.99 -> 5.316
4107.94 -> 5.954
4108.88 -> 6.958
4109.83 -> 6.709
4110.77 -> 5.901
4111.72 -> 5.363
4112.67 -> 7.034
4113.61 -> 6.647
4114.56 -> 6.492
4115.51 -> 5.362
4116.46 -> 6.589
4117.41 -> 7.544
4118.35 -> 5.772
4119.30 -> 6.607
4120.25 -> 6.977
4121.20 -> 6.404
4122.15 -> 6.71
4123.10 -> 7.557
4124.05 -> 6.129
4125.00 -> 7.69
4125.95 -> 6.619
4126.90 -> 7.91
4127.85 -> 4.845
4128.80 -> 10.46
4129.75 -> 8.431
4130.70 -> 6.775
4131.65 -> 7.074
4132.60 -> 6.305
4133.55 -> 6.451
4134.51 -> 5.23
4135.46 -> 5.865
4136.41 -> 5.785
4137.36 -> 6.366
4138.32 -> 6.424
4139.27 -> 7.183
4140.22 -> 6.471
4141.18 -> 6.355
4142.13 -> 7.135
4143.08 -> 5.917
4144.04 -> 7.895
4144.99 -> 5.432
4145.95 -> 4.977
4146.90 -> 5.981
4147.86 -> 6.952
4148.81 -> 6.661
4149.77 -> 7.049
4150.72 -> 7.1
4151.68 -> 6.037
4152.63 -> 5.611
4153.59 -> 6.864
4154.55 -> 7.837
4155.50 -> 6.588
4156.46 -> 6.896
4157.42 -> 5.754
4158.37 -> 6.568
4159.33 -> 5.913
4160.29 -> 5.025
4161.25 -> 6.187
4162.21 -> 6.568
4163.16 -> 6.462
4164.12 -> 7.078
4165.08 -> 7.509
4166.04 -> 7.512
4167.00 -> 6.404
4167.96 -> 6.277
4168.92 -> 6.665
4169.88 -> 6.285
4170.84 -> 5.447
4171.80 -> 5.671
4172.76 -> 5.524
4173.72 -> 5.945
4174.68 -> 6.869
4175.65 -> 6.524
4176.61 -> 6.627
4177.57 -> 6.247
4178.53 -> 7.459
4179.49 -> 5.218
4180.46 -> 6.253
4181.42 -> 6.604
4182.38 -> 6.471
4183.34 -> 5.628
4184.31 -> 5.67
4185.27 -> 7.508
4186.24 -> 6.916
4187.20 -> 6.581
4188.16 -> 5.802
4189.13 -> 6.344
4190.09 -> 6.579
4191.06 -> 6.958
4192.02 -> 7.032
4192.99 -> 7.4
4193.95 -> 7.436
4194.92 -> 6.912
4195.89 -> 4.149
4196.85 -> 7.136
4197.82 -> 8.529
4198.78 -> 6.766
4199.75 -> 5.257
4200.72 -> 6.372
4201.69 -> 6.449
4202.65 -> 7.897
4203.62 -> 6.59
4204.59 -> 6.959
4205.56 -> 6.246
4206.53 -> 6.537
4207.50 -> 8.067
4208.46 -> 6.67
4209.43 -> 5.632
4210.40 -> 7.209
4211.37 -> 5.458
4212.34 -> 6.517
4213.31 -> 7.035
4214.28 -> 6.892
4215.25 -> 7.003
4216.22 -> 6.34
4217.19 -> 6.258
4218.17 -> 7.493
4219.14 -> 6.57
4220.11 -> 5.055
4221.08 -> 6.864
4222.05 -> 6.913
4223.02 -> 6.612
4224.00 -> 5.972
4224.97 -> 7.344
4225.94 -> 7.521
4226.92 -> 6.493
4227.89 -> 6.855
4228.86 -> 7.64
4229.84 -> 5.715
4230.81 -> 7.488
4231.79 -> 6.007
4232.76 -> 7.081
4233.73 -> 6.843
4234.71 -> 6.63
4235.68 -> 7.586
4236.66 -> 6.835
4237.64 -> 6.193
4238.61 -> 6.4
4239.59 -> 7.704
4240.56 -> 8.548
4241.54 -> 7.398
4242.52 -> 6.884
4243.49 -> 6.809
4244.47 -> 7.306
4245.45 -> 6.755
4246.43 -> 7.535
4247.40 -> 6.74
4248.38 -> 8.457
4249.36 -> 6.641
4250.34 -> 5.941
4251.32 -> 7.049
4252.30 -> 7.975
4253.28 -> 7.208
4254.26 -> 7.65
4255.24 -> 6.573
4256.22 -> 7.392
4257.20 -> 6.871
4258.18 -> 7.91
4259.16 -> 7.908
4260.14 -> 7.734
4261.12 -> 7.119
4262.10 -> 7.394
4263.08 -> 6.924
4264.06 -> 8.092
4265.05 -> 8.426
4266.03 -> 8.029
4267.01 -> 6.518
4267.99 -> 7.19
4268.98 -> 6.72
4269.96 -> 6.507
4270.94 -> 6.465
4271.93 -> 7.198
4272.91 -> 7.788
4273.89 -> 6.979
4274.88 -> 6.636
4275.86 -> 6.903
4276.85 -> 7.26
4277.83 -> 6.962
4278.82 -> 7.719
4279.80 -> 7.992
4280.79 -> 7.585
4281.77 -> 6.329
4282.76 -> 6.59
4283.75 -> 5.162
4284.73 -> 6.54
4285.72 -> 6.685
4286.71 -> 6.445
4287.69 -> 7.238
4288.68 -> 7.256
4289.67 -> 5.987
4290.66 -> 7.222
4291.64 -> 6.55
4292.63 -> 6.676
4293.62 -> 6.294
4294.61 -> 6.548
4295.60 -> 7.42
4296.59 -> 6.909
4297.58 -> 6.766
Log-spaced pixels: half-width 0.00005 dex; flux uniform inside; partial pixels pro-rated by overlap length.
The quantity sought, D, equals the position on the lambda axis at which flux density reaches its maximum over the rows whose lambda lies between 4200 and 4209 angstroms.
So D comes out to 4207.50 angstroms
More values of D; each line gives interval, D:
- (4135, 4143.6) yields 4139.27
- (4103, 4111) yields 4108.88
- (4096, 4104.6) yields 4096.60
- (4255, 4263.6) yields 4258.18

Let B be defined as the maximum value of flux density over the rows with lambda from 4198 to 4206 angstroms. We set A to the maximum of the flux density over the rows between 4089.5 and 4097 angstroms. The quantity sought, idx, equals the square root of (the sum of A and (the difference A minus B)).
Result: 2.7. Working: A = 7.672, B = 7.897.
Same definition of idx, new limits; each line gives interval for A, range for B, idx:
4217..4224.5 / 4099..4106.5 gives 2.9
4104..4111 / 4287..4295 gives 2.6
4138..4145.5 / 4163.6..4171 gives 2.9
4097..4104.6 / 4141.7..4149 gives 2.5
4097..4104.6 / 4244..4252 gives 2.3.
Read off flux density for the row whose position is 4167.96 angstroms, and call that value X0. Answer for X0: 6.277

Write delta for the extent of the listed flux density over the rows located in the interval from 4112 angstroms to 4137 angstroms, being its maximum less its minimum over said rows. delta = 5.6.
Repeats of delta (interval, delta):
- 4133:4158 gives 2.9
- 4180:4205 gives 4.4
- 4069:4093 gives 6.0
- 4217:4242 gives 3.5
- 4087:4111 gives 5.7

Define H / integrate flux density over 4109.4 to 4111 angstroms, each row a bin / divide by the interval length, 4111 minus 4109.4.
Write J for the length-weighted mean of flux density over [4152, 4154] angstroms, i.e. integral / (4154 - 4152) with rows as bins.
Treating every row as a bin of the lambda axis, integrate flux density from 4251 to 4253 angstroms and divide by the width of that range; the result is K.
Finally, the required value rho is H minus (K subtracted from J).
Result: 7.7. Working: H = 6.38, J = 6.2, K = 7.5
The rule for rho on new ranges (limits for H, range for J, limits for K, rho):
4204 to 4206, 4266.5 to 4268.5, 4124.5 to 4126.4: 6.9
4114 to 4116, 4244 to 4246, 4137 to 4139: 5.4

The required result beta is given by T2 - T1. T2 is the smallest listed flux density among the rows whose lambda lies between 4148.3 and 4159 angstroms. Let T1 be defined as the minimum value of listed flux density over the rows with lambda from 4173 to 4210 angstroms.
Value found 1.5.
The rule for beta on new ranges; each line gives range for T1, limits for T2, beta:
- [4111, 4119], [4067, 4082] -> -0.5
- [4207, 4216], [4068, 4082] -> -0.6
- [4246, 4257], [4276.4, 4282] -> 0.4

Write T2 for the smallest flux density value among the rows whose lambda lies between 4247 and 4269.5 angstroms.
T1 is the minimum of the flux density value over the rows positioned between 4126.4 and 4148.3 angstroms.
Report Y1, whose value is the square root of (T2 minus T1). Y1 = 1.05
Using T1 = 4.845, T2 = 5.941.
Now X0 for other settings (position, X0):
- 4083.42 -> 6.7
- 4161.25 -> 6.187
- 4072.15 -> 6.613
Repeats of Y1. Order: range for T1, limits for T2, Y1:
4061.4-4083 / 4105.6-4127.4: 0.66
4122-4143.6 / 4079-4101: 0.56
